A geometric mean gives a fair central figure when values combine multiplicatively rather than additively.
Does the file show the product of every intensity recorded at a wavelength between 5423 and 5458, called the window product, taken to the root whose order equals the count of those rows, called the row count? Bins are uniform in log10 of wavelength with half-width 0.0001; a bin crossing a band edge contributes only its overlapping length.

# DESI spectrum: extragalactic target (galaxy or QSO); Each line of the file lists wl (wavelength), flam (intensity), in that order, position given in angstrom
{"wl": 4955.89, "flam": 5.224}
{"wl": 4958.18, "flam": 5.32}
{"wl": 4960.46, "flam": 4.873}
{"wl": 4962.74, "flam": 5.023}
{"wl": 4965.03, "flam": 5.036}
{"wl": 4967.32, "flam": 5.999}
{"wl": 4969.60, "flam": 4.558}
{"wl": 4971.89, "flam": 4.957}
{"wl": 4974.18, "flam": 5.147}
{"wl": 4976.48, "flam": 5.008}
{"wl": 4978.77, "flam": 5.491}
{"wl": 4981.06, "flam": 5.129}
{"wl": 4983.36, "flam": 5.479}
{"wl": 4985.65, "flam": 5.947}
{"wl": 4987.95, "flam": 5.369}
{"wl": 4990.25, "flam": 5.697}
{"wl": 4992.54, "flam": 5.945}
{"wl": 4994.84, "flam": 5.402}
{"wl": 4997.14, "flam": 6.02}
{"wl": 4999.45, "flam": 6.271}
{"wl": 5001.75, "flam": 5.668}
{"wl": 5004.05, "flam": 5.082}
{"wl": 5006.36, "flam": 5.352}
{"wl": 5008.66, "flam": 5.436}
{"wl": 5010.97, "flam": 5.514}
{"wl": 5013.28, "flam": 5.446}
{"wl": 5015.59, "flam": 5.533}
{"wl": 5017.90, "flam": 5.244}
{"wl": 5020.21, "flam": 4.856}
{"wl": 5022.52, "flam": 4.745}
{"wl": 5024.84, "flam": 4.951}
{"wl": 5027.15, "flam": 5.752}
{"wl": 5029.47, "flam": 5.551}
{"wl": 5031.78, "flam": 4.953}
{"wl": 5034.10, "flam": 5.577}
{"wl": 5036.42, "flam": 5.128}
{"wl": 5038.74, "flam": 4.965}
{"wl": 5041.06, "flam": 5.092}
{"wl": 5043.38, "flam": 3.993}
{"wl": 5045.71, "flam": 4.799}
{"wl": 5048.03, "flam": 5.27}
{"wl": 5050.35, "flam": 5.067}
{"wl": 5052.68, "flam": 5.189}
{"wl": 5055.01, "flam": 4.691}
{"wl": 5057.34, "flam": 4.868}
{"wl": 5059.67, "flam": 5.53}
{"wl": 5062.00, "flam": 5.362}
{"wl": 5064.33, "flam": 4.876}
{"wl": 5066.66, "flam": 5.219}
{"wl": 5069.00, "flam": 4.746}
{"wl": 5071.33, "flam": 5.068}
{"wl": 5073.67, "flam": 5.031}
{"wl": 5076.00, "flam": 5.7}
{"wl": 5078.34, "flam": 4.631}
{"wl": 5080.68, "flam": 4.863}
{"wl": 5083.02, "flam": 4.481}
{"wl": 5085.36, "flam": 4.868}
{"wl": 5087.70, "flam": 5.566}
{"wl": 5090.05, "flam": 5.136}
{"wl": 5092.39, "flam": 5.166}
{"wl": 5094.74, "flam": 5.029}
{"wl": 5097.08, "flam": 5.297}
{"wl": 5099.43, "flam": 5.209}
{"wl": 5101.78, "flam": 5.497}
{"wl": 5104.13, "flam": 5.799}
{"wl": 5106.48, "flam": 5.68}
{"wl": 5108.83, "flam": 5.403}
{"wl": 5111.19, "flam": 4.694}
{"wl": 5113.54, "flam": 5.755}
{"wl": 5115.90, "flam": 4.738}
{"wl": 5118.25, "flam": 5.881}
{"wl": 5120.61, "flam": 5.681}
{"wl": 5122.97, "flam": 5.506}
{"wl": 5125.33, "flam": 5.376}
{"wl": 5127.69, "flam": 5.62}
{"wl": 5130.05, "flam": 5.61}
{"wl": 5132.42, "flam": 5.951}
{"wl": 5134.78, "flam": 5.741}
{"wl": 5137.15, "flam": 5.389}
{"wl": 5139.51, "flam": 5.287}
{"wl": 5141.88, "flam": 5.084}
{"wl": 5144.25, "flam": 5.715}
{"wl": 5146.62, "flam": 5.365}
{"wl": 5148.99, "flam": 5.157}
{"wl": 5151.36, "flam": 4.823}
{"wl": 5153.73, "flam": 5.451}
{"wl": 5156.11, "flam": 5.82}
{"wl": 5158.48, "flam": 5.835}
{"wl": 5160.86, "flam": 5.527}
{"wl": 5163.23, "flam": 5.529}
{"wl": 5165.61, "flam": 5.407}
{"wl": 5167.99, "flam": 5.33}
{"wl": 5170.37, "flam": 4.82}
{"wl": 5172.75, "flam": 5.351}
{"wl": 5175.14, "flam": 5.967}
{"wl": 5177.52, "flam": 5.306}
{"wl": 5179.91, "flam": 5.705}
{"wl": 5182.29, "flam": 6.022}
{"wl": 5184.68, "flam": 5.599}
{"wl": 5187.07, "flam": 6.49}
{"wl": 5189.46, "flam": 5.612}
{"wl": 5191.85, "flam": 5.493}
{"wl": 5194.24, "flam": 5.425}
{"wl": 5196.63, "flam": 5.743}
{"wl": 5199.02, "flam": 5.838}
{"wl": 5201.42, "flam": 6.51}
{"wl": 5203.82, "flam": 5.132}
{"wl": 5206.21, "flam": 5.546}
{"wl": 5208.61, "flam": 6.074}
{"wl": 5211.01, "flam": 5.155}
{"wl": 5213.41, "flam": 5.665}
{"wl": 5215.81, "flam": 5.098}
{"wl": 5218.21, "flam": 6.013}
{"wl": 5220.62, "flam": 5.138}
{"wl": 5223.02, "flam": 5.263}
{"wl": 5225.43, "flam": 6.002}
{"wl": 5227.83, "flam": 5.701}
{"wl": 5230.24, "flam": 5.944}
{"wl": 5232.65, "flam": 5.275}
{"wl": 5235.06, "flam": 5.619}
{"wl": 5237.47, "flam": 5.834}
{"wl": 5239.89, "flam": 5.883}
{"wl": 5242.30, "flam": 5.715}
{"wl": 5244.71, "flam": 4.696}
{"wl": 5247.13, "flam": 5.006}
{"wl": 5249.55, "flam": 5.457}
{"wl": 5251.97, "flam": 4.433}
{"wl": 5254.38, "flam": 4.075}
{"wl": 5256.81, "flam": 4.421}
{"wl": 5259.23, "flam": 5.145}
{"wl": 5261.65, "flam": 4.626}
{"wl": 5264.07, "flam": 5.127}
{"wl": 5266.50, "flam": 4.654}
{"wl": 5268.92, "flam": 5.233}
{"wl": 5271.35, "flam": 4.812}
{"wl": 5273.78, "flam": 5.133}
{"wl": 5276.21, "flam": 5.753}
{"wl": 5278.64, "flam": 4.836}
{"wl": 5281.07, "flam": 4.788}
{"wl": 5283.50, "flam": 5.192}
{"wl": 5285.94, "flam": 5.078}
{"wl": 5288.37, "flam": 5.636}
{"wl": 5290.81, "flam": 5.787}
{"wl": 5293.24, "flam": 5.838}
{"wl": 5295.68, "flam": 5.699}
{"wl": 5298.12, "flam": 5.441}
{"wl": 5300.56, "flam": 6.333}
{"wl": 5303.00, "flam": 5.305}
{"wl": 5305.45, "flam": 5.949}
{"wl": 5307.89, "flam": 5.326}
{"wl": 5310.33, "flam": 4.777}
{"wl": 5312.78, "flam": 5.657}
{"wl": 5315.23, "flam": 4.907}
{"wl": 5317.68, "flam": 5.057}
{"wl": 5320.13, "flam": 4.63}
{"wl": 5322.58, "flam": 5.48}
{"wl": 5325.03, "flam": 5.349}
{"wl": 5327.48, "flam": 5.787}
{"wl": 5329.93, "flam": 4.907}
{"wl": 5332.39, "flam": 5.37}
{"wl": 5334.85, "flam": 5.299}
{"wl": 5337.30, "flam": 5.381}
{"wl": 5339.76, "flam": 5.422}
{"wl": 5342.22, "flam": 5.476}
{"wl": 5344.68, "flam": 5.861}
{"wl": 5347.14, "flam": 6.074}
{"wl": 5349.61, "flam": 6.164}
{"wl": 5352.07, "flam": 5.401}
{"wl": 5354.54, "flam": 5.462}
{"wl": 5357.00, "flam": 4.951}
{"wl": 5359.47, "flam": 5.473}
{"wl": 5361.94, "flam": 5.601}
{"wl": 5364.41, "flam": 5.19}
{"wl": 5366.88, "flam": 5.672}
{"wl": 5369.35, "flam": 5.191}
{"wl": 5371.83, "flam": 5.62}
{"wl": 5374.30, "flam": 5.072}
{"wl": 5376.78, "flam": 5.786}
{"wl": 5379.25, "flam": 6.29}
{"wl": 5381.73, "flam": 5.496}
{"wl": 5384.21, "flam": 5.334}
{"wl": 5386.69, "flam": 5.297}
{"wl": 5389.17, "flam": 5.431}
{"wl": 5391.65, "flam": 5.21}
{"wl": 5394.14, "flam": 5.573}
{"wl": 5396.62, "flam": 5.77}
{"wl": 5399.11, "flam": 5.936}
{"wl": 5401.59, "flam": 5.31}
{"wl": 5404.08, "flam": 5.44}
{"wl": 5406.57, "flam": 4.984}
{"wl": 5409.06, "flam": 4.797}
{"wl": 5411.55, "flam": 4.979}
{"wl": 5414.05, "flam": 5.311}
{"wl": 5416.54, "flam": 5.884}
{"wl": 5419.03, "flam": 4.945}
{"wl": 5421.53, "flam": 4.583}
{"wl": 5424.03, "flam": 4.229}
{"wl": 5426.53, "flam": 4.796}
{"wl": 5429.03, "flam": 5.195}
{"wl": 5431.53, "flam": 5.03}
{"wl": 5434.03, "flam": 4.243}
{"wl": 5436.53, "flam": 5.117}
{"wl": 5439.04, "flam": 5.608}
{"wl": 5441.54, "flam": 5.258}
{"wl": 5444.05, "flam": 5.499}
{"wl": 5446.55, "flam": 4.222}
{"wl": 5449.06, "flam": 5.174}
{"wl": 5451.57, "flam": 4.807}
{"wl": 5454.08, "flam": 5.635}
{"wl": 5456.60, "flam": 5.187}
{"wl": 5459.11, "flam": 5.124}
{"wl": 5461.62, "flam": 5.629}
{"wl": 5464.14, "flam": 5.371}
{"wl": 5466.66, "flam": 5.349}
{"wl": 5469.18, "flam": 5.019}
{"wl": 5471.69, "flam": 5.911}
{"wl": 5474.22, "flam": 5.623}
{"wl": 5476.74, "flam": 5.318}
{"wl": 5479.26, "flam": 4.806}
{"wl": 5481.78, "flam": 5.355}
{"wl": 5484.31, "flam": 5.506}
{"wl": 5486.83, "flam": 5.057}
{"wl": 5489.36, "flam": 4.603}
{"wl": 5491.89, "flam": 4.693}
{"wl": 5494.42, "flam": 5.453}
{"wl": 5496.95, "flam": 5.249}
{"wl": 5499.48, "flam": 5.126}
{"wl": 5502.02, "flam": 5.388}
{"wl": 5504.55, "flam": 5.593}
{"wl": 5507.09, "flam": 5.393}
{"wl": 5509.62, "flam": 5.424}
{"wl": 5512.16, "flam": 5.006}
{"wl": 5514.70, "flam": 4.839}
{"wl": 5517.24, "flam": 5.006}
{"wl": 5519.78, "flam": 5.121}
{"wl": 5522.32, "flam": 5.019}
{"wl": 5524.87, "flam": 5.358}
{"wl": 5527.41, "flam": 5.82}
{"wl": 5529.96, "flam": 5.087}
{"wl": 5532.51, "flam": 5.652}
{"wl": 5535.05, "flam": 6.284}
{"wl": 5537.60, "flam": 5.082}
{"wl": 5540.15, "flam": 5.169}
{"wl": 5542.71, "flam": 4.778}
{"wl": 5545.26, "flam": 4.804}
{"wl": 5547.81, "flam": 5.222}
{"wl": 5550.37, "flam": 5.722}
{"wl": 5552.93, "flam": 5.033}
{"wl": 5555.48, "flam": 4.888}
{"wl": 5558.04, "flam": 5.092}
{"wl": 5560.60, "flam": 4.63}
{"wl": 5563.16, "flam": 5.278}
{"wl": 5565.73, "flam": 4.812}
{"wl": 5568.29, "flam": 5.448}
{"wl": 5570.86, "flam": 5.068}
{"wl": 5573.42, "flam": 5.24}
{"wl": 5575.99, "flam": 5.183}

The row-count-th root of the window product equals 5.0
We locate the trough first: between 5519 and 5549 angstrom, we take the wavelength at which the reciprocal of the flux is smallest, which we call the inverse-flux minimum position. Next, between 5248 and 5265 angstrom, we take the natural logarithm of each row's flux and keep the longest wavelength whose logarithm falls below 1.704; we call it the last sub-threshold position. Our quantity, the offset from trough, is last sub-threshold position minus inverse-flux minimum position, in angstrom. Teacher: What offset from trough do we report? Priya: -271.0 angstrom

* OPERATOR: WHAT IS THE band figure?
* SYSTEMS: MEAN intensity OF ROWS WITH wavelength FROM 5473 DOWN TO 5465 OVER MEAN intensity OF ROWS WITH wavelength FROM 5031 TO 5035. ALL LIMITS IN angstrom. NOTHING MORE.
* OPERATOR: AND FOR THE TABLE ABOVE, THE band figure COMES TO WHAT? 1.03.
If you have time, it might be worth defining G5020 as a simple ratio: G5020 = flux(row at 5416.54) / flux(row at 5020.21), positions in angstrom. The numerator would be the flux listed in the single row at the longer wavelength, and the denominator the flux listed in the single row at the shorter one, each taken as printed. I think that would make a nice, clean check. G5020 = 1.21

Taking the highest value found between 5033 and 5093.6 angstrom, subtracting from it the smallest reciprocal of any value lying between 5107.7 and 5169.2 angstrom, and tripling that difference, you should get 16.6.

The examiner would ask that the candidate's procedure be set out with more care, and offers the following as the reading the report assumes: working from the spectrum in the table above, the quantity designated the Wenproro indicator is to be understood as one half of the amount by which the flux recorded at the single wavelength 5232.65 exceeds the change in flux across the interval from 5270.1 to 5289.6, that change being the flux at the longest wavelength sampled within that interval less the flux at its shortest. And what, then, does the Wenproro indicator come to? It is 2.23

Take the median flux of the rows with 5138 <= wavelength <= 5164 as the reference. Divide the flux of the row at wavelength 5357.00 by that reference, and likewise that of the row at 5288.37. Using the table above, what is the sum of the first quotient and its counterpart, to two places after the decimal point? 1.94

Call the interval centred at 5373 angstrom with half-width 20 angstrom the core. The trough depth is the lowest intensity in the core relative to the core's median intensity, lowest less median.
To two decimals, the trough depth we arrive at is -0.50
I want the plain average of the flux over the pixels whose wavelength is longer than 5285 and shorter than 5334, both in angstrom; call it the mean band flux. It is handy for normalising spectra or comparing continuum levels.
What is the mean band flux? 5.42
